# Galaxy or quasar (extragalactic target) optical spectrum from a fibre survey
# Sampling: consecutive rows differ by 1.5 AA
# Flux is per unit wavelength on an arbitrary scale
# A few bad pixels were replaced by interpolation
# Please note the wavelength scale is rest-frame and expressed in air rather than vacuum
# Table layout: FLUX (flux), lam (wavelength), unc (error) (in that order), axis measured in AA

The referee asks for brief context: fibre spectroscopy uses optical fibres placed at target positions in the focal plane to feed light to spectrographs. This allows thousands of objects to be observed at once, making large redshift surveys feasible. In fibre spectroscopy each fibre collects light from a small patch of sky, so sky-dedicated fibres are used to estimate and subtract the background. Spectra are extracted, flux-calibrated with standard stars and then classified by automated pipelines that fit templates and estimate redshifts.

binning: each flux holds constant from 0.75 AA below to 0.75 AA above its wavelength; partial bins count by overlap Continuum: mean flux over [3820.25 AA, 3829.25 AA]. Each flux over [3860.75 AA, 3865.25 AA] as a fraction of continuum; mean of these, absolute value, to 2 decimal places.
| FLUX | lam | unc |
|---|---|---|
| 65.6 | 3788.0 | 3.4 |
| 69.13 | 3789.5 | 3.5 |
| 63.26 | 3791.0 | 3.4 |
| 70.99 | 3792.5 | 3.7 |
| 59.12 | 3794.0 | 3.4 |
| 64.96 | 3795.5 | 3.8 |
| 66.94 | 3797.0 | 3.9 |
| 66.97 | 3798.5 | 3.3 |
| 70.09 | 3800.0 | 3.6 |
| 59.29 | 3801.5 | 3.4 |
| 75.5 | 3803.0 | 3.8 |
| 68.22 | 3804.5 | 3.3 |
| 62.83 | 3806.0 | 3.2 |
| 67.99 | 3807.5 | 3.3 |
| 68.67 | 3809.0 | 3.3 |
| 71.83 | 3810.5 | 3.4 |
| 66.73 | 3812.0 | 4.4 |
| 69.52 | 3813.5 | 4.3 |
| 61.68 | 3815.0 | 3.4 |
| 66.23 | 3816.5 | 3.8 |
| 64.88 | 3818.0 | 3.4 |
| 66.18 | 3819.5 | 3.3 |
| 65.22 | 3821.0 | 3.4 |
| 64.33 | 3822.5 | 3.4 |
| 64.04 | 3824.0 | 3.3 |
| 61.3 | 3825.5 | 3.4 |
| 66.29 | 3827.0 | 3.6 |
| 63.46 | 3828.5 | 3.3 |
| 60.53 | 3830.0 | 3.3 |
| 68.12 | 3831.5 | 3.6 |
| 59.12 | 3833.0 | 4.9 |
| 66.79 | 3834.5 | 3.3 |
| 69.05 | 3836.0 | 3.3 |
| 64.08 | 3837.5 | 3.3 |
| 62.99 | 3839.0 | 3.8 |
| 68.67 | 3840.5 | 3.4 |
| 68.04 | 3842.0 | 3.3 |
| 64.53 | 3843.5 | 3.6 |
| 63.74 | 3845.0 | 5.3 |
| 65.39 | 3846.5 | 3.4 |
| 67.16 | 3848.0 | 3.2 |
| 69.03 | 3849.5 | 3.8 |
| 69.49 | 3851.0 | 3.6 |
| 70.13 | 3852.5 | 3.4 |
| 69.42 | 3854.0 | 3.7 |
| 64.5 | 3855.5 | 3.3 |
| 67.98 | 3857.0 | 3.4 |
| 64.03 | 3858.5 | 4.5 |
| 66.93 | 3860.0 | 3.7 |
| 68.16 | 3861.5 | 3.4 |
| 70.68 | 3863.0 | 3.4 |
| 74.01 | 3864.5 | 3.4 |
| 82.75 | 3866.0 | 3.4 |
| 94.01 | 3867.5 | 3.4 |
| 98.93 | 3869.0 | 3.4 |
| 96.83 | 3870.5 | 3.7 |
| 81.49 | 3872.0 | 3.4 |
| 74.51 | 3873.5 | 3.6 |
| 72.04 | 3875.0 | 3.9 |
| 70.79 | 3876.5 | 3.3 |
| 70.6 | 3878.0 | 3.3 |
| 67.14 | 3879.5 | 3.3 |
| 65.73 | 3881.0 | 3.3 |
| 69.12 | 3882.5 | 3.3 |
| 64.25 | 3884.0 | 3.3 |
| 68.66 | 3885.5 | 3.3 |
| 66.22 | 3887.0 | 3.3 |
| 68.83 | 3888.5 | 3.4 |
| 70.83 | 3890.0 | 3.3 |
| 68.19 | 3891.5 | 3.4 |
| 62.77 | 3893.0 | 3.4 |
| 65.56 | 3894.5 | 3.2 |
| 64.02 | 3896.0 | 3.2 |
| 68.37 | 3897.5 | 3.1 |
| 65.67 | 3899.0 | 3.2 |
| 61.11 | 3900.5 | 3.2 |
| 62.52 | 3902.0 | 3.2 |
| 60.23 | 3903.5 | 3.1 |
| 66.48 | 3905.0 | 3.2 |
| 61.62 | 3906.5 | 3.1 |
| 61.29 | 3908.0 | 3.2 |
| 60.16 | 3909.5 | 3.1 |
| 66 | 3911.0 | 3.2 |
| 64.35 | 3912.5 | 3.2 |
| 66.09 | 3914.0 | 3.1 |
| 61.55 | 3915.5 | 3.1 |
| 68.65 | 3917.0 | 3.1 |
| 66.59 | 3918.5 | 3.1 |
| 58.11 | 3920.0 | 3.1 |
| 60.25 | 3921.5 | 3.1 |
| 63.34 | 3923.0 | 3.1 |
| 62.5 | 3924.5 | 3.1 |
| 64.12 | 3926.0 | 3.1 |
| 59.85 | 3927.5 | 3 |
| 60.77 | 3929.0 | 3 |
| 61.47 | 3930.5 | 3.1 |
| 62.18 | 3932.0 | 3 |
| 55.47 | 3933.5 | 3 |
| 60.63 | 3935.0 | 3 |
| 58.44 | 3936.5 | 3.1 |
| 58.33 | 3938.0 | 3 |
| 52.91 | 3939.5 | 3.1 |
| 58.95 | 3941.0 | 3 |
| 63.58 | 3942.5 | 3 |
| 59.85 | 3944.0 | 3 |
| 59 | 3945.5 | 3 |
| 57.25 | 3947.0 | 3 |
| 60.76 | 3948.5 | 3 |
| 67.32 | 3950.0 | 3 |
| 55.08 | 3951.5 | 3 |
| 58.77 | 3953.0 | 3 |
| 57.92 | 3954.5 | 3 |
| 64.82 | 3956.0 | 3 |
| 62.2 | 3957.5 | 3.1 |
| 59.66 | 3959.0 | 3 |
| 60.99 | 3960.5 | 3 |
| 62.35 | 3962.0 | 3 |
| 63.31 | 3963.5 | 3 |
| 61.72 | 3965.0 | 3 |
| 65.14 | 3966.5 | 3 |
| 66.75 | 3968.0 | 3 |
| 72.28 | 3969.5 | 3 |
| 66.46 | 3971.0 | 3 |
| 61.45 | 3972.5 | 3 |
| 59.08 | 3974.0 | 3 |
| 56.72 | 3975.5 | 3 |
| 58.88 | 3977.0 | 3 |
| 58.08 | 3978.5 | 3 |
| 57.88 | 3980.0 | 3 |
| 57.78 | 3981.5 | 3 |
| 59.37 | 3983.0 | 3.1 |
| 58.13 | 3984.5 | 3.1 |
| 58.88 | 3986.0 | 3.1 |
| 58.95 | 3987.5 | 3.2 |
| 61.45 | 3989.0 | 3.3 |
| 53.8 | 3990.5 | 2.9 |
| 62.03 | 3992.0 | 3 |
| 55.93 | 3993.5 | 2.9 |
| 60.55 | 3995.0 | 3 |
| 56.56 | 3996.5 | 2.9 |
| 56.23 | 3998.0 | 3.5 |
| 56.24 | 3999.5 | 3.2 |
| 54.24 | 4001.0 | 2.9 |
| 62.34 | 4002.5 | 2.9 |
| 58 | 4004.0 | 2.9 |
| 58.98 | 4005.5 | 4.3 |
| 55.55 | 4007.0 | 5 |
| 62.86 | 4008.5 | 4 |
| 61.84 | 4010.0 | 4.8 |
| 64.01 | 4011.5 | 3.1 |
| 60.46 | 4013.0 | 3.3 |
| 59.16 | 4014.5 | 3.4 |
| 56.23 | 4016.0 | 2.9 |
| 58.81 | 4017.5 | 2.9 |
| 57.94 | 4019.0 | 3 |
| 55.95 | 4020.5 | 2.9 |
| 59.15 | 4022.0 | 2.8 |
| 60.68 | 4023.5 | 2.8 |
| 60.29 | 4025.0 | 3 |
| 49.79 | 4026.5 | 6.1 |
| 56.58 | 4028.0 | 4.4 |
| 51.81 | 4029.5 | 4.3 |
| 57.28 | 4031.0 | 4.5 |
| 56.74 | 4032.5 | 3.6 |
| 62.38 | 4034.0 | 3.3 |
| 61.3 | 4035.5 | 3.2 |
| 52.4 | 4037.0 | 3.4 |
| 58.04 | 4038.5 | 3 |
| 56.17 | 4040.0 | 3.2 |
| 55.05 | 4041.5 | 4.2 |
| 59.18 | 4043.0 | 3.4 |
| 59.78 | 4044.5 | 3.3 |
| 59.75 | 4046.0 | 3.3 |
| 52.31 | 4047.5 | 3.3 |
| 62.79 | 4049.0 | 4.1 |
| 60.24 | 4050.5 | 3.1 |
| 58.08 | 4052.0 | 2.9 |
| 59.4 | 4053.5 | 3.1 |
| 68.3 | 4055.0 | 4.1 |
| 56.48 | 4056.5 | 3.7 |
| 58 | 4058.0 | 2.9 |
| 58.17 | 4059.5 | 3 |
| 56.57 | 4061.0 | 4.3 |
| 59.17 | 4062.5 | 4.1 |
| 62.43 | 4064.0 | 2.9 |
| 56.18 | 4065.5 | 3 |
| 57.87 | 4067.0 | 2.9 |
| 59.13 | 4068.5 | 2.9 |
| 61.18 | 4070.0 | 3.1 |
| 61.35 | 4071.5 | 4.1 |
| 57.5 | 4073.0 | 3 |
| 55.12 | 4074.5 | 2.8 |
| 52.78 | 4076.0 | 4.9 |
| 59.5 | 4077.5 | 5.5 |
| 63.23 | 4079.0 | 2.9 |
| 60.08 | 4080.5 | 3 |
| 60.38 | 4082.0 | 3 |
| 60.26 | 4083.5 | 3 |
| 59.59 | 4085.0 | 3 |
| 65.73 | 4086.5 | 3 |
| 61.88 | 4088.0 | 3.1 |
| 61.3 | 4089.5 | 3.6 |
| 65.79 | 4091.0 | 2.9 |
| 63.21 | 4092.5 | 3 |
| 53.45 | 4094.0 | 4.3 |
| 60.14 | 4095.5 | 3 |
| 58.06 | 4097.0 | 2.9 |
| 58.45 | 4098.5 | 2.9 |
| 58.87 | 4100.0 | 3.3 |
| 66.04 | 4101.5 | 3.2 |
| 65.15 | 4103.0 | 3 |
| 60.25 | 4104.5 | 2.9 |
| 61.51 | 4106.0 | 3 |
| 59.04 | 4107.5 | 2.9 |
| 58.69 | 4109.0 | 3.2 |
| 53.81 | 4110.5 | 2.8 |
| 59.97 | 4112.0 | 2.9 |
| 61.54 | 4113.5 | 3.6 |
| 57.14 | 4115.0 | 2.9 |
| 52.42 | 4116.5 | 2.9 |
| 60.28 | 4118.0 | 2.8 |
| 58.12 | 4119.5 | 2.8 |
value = 1.11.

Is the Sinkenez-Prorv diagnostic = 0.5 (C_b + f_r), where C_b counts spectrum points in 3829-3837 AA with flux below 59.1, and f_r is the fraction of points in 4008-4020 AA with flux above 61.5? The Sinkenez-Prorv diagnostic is 0.19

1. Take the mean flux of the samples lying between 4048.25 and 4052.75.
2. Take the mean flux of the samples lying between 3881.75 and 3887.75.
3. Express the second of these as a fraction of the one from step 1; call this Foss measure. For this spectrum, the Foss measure 1.111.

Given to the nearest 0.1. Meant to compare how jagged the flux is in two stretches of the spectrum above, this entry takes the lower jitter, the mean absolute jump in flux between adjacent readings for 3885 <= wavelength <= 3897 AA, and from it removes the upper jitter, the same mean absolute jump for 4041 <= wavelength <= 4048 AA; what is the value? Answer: -0.3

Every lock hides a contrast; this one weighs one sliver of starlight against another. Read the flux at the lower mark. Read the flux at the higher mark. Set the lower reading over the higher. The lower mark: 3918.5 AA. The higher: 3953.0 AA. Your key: 1.13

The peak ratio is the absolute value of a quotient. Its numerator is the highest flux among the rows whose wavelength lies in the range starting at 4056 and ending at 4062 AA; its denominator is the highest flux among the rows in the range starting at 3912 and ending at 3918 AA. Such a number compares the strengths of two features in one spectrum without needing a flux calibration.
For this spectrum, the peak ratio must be 0.85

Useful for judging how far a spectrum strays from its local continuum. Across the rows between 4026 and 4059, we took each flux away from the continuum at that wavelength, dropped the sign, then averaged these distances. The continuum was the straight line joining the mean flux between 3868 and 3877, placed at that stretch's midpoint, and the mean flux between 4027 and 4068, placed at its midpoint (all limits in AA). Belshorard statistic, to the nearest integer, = 4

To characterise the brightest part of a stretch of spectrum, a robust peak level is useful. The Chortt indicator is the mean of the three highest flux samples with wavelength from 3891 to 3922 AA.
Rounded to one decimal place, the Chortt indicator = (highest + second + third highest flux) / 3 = 68.4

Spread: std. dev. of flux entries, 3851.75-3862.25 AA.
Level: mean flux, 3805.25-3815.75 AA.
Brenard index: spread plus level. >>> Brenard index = 69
